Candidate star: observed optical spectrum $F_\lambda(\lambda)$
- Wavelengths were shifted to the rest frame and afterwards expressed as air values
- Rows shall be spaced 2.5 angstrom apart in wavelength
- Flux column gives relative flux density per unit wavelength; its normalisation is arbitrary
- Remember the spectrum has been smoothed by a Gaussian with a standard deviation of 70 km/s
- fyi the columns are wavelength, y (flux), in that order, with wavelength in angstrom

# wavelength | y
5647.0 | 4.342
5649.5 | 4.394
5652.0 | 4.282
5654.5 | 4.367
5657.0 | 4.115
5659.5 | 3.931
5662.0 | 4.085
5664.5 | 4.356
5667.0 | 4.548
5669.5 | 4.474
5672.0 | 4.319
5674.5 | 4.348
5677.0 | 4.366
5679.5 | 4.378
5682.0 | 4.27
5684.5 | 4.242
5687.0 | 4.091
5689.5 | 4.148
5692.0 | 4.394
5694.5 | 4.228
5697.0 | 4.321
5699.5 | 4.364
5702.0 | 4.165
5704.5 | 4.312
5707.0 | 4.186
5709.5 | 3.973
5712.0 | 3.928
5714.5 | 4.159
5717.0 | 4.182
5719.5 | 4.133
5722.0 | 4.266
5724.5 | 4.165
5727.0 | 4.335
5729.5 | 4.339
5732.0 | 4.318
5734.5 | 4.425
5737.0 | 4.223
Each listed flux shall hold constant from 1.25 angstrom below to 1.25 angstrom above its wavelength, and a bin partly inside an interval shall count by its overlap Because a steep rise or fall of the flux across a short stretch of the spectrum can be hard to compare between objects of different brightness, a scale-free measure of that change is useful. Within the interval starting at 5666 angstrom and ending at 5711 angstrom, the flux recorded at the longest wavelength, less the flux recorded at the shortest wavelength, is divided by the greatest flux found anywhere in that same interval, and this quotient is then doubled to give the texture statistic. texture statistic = -0.25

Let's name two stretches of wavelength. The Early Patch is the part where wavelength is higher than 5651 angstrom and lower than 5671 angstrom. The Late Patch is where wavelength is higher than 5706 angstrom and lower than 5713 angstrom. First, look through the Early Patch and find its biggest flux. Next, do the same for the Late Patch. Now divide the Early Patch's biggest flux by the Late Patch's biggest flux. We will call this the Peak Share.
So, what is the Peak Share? 1.09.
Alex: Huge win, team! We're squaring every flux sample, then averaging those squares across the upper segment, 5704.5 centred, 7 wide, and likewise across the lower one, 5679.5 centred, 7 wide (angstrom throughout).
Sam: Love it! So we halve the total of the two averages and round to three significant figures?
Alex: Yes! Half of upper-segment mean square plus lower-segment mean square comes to 18.3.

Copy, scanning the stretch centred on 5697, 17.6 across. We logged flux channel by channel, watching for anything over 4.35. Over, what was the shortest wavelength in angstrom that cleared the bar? 5692.0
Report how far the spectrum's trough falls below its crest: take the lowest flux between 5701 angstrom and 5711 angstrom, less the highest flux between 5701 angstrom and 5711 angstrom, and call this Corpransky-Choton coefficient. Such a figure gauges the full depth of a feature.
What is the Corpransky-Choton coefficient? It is -0.34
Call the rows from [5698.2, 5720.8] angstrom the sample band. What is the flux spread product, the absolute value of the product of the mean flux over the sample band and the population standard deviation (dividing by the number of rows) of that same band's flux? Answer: 0.55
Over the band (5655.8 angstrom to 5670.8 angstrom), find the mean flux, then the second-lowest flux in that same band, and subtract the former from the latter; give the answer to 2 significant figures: -0.17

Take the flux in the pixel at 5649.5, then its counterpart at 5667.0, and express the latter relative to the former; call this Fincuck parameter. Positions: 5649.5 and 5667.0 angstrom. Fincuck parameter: 1.04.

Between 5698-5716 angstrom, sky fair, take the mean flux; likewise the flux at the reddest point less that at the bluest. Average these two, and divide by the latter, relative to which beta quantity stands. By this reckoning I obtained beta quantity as -10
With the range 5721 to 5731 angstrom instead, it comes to 30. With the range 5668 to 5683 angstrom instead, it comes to -10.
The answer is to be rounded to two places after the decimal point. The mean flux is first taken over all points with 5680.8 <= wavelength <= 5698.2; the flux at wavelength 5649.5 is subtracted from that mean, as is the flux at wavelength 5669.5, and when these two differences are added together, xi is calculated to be -0.38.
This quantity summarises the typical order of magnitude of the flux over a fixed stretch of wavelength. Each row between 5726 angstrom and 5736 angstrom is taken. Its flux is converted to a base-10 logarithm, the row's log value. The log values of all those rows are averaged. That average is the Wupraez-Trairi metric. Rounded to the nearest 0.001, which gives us 0.639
